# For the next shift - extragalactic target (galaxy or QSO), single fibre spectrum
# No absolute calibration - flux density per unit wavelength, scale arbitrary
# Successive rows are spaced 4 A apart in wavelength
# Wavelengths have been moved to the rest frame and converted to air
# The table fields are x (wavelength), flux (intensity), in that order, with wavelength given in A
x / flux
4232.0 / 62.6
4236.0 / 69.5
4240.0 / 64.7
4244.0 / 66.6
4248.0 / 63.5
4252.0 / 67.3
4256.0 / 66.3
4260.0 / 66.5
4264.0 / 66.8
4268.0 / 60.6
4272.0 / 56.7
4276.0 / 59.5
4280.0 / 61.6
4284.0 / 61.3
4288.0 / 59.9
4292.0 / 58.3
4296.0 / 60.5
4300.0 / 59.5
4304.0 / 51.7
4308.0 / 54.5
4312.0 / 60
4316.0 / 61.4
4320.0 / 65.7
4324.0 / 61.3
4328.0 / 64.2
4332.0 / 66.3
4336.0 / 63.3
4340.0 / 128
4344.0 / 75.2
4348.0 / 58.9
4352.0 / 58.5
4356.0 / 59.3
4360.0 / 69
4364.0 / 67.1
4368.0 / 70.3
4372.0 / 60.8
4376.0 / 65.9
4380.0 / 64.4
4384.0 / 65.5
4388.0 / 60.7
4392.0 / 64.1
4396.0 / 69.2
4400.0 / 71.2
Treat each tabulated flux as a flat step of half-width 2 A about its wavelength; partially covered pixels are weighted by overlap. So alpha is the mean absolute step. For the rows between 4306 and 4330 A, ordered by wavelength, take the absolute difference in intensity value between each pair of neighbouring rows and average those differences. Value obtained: 4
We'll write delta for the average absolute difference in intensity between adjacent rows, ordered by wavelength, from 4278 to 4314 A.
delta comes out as 2.8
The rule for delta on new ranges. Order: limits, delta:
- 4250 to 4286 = 2.1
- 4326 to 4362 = 18.7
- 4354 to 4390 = 4.6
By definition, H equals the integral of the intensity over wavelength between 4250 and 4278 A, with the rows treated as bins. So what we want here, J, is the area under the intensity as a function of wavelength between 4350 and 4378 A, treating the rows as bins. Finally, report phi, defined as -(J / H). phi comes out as -1.02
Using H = 1775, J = 1804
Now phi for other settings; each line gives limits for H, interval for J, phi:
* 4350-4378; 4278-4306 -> -0.92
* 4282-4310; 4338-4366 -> -1.27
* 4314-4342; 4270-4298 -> -0.82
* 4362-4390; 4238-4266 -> -1.02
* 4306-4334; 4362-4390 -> -1.05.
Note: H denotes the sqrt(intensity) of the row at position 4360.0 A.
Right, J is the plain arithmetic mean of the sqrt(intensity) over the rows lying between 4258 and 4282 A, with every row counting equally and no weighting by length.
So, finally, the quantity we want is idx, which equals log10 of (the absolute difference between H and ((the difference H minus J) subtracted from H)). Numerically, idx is -0.36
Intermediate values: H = 8.3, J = 7.87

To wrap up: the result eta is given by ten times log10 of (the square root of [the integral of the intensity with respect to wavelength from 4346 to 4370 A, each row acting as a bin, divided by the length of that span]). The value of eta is 9.03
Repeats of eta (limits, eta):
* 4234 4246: 9.13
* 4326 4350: 9.40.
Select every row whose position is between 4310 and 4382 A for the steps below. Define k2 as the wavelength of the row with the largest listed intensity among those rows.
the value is 4340.0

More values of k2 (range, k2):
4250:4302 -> 4252.0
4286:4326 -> 4320.0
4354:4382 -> 4368.0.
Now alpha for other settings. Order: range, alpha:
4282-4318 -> 3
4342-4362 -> 7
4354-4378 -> 6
